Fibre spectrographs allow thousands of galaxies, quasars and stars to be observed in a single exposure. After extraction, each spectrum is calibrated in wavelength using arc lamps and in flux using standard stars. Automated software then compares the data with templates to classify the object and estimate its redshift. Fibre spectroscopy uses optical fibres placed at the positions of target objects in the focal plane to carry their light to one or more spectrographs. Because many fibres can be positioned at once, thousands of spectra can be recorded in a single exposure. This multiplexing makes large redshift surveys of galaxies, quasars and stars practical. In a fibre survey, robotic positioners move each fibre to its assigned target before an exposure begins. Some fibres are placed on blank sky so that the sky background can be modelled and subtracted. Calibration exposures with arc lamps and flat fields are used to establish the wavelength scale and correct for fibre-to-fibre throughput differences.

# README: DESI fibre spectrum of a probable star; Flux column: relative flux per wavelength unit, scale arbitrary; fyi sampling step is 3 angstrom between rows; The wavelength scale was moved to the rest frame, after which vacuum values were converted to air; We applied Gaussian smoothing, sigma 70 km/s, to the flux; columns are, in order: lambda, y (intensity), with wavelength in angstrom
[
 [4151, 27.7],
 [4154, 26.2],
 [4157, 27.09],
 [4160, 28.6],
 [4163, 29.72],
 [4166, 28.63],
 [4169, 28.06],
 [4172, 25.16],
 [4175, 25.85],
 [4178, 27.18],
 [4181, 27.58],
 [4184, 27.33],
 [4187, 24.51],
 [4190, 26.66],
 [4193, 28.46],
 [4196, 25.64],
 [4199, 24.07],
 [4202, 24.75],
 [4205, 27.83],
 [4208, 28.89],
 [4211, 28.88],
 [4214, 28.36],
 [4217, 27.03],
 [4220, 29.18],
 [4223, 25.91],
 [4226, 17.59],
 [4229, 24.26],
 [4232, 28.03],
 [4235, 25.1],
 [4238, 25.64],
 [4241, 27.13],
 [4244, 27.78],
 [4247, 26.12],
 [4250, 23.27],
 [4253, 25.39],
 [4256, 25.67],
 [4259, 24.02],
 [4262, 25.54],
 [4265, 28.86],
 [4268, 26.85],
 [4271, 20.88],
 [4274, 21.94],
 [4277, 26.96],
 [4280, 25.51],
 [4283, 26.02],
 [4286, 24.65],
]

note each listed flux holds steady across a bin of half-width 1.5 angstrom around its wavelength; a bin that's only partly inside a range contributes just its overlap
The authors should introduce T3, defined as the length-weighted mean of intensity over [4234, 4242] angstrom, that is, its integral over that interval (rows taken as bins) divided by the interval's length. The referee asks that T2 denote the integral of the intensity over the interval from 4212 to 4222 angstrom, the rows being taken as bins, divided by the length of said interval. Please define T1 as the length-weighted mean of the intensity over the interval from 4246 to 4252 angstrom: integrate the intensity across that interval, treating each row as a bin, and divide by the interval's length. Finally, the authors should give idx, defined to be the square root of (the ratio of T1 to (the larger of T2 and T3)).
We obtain 0.94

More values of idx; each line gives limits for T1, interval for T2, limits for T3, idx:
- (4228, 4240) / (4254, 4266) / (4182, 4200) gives 0.99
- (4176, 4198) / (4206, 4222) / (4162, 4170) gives 0.96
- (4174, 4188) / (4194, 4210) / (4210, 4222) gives 0.97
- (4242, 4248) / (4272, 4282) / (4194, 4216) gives 1.00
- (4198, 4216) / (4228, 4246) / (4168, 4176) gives 1.02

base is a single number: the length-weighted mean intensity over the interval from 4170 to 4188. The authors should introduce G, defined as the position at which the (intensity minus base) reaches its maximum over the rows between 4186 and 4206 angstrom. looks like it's 4193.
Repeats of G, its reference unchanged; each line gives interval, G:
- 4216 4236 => 4220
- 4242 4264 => 4244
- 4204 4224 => 4220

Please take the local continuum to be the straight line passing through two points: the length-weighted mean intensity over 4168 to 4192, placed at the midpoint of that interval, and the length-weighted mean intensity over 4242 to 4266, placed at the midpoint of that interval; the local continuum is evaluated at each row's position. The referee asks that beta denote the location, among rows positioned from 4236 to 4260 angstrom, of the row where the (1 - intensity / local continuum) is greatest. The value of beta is 4250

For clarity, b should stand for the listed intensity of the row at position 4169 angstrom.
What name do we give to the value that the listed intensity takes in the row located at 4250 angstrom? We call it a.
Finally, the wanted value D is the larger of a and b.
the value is 28.1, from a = 23.27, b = 28.06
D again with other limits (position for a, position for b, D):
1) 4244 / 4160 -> 28.6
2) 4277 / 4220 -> 29.2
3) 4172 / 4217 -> 27.0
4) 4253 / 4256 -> 25.7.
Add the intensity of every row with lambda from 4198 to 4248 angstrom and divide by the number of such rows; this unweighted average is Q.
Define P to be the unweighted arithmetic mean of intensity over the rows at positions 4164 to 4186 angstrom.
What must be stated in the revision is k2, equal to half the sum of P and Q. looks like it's 26.7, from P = 27.1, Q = 26.3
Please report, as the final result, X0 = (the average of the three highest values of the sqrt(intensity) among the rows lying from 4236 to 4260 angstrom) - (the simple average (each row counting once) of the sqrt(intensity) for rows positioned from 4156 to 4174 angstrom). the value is -0.08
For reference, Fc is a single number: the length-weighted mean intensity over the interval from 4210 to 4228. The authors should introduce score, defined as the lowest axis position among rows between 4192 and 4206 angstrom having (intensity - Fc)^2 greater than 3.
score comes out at 4193 angstrom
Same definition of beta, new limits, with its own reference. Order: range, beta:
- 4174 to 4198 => 4187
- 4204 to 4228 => 4226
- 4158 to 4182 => 4172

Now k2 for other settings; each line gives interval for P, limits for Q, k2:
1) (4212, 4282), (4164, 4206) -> 26.0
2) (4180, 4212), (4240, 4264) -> 26.2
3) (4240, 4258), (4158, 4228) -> 26.3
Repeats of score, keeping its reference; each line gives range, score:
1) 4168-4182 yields 4169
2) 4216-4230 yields 4220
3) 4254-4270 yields 4259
